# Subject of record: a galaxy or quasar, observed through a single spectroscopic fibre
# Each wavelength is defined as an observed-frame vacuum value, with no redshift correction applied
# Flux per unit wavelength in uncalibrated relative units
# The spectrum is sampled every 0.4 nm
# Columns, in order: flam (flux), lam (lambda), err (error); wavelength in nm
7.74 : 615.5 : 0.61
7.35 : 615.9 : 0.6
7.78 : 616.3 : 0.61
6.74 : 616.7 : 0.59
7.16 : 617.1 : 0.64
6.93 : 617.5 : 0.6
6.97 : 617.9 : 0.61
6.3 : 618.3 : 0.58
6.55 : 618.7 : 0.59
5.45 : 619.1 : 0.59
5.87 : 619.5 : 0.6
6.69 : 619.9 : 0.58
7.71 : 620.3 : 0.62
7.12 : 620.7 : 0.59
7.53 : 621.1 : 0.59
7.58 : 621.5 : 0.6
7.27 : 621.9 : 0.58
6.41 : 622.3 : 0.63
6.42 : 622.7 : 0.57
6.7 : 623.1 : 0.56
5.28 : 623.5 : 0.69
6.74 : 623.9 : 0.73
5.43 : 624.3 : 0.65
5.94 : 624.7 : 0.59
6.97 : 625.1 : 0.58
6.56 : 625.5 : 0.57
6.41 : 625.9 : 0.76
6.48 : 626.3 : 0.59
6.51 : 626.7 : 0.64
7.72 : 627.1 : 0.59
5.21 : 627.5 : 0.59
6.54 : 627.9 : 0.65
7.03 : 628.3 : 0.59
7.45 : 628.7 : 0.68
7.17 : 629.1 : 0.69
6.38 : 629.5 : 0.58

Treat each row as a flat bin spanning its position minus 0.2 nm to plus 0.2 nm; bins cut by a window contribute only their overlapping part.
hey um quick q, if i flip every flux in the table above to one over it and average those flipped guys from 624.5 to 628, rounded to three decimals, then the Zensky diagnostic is 0.156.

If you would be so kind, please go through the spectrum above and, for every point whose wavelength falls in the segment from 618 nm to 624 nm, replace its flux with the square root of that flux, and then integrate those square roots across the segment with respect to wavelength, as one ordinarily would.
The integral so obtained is 15.4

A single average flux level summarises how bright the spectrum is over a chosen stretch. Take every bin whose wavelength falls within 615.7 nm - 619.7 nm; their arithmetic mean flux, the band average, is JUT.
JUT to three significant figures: 6.71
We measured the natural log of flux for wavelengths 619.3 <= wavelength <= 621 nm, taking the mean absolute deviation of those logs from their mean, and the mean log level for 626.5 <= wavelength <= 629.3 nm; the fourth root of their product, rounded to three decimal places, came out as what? 0.632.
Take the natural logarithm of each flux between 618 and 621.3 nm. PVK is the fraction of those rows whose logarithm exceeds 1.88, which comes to 0.50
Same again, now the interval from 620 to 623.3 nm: 0.75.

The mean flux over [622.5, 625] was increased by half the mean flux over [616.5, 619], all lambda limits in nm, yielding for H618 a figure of 9.5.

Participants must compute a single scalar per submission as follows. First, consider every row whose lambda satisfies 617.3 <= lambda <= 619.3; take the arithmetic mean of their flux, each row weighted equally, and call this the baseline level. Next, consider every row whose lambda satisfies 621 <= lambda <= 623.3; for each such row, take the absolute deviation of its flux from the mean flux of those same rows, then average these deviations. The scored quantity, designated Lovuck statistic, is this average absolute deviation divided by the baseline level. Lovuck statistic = 0.074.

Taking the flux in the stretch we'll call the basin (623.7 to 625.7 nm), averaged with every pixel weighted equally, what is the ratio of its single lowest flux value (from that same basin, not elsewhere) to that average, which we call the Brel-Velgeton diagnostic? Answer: 0.858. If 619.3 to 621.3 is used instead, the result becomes 0.840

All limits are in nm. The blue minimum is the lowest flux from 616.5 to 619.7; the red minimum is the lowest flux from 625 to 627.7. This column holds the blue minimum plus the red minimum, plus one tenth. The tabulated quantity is 10.8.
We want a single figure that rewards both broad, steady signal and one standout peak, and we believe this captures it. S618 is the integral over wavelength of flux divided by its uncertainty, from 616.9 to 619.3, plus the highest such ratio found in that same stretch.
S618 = 38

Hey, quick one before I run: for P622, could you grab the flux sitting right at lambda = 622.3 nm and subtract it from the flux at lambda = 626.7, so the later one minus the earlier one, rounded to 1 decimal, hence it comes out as 0.1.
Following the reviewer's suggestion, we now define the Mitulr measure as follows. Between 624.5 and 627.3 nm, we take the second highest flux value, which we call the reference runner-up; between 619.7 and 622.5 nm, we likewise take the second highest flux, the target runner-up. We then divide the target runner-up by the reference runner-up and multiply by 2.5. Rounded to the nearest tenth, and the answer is 2.7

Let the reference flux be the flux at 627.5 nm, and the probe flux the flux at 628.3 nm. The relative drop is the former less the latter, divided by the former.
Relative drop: -0.3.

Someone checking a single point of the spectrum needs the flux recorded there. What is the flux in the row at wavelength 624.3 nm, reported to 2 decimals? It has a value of 5.43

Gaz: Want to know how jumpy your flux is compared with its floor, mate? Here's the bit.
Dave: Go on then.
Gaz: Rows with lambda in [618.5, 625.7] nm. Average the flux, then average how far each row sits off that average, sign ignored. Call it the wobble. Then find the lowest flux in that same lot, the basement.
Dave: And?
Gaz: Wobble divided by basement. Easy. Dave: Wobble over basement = 0.109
